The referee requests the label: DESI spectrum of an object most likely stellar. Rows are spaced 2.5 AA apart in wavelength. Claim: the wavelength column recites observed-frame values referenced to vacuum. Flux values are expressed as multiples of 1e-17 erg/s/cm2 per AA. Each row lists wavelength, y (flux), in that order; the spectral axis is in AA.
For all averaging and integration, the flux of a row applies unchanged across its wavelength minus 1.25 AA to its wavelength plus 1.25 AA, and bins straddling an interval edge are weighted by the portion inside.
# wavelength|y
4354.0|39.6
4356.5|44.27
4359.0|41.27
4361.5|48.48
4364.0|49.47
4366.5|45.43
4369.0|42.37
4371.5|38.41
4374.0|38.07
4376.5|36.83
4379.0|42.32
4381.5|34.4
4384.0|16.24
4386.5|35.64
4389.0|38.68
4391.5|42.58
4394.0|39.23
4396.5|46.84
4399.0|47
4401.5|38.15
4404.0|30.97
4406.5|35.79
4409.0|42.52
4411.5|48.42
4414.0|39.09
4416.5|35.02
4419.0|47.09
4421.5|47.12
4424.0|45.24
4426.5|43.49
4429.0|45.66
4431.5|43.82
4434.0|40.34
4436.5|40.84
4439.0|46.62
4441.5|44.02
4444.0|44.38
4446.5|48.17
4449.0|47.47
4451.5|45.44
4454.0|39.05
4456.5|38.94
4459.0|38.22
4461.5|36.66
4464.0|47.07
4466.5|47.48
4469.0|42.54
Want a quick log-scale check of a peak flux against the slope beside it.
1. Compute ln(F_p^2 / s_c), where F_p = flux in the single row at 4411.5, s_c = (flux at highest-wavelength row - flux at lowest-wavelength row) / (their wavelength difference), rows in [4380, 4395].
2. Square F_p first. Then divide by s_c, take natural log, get 8.7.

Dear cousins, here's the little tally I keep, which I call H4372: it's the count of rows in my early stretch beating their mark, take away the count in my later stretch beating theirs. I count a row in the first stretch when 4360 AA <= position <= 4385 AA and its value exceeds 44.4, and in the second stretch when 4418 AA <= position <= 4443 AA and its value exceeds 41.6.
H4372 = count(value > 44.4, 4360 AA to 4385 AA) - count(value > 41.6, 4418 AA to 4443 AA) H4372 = -5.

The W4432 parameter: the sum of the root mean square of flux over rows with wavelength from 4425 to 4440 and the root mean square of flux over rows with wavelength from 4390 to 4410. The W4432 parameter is 84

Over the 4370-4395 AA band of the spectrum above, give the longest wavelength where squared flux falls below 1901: 4394.0 AA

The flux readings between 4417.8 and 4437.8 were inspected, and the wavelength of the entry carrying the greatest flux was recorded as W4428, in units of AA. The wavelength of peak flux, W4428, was 4421.5 AA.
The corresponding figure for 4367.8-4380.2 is 4369.0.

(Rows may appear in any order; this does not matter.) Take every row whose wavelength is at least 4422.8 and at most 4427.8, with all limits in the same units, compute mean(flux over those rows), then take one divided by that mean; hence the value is 0.0225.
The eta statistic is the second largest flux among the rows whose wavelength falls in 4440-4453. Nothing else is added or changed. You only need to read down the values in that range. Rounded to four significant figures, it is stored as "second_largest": 47.47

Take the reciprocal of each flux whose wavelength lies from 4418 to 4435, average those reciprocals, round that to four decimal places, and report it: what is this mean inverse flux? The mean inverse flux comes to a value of 0.0224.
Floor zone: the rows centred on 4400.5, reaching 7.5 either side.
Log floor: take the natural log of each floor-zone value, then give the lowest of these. 3.43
